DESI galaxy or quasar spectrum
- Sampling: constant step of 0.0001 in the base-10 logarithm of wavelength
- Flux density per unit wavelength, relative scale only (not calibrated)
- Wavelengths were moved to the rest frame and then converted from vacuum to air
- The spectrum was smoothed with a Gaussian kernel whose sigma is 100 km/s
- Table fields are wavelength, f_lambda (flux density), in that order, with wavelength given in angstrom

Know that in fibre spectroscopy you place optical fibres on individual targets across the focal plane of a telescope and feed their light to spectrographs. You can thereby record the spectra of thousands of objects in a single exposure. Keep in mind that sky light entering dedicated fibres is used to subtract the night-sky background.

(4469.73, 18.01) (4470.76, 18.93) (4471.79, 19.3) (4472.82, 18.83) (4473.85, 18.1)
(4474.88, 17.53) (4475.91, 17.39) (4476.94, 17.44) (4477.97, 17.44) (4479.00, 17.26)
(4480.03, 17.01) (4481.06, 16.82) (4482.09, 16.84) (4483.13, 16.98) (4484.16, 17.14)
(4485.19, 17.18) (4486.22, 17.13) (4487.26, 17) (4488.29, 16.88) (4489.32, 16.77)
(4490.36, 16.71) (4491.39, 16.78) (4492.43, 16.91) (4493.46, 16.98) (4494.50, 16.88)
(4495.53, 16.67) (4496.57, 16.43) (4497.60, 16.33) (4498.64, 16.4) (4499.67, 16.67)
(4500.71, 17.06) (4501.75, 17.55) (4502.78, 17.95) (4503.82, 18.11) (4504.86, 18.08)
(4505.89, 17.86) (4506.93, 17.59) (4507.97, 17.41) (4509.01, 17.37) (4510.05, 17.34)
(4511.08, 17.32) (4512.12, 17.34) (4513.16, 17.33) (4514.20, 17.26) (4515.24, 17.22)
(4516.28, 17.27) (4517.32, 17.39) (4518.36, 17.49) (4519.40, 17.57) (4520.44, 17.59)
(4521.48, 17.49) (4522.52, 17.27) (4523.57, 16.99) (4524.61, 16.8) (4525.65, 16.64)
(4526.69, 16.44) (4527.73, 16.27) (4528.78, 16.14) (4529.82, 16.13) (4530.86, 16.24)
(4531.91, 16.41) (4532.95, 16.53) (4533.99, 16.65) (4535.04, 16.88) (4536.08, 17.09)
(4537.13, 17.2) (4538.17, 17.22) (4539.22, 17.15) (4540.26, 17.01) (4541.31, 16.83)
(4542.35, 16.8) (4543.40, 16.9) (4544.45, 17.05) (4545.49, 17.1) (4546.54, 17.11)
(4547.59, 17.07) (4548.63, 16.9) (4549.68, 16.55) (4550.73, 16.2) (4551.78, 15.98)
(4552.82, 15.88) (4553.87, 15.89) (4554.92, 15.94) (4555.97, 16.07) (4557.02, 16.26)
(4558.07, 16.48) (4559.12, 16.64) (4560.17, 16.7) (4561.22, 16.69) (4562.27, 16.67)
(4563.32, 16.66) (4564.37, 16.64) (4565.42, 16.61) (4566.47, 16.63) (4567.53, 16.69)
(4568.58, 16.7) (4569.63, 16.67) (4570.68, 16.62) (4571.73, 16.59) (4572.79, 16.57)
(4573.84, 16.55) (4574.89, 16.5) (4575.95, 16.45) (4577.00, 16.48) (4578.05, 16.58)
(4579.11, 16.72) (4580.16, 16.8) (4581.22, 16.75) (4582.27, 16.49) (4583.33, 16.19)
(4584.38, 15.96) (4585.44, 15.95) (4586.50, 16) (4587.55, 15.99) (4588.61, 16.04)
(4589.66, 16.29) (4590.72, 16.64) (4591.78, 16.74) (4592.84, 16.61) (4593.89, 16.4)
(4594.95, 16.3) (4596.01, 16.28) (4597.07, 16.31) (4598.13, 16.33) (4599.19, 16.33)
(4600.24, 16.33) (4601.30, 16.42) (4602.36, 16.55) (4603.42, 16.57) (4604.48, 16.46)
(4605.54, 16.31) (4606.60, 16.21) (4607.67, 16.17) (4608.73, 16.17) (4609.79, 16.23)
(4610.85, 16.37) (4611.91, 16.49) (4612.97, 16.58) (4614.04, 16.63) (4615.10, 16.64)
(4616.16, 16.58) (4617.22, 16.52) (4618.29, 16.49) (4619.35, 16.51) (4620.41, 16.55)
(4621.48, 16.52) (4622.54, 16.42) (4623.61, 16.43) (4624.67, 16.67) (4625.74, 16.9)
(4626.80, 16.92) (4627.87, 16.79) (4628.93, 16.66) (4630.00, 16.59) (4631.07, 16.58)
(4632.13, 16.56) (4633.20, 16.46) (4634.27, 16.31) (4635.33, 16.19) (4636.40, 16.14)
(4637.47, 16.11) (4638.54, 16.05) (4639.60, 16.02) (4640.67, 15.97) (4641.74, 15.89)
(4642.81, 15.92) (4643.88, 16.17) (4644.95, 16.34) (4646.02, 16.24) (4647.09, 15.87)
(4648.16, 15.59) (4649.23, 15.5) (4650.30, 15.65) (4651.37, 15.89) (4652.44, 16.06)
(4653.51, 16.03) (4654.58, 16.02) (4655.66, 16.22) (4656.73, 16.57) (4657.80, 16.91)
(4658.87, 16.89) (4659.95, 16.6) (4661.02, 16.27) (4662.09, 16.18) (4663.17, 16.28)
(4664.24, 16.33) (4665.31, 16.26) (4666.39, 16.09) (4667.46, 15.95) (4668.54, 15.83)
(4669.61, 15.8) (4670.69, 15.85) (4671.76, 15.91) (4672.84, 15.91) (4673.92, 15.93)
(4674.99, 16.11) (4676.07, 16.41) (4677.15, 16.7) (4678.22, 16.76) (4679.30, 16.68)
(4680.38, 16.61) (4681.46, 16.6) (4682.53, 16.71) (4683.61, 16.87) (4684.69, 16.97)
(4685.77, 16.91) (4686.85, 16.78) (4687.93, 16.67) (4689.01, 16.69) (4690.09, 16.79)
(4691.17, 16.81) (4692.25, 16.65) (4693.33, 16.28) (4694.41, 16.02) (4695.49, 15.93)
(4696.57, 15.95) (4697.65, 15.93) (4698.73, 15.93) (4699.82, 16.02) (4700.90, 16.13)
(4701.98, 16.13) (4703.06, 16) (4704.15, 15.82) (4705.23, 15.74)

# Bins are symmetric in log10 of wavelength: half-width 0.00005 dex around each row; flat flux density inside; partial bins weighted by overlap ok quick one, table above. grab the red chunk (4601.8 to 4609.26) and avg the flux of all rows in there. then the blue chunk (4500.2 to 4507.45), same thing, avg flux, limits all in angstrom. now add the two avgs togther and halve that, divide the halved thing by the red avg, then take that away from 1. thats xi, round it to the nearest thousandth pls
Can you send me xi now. -0.043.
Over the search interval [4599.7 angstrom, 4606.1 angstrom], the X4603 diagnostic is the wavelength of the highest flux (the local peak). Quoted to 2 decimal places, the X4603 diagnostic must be 4603.42 angstrom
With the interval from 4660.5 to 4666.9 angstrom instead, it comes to 4664.24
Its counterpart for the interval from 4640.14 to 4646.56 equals 4644.95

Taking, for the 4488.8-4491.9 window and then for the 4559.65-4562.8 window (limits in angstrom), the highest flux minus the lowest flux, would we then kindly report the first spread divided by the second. 2.3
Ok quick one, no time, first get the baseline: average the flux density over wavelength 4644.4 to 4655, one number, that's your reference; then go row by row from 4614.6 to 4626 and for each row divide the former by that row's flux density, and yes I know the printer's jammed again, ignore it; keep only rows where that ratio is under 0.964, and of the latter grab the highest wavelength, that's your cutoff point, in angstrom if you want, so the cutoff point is 4625.74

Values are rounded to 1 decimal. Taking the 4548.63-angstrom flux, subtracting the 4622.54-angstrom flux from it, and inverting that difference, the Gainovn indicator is 2.1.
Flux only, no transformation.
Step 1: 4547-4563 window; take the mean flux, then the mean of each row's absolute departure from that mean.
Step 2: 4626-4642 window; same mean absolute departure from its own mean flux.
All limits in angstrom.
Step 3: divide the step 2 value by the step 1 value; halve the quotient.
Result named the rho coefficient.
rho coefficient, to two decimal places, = 0.42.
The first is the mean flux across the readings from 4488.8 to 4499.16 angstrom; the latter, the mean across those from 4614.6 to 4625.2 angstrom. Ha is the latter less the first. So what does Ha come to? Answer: -0.2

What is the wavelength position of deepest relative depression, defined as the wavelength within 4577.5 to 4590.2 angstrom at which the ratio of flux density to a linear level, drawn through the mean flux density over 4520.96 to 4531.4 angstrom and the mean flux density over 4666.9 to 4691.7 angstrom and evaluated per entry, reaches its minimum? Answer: 4585.44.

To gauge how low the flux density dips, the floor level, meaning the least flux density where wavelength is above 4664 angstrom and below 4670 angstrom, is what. 15.8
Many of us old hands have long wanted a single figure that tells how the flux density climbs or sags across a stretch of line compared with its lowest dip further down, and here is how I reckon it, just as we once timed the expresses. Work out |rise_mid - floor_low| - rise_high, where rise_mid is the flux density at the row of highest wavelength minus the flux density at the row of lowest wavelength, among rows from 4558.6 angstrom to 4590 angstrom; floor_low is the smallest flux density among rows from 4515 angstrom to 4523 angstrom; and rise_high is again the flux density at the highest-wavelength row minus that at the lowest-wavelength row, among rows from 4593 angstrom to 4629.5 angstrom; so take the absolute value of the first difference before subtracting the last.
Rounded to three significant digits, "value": 17.3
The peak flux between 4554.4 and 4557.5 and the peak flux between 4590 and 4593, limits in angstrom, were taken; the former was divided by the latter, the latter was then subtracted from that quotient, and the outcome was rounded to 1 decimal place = -15.8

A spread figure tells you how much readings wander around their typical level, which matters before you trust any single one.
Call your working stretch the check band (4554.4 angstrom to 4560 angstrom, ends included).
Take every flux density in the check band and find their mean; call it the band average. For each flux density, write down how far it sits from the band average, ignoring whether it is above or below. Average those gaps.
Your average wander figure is 0.23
